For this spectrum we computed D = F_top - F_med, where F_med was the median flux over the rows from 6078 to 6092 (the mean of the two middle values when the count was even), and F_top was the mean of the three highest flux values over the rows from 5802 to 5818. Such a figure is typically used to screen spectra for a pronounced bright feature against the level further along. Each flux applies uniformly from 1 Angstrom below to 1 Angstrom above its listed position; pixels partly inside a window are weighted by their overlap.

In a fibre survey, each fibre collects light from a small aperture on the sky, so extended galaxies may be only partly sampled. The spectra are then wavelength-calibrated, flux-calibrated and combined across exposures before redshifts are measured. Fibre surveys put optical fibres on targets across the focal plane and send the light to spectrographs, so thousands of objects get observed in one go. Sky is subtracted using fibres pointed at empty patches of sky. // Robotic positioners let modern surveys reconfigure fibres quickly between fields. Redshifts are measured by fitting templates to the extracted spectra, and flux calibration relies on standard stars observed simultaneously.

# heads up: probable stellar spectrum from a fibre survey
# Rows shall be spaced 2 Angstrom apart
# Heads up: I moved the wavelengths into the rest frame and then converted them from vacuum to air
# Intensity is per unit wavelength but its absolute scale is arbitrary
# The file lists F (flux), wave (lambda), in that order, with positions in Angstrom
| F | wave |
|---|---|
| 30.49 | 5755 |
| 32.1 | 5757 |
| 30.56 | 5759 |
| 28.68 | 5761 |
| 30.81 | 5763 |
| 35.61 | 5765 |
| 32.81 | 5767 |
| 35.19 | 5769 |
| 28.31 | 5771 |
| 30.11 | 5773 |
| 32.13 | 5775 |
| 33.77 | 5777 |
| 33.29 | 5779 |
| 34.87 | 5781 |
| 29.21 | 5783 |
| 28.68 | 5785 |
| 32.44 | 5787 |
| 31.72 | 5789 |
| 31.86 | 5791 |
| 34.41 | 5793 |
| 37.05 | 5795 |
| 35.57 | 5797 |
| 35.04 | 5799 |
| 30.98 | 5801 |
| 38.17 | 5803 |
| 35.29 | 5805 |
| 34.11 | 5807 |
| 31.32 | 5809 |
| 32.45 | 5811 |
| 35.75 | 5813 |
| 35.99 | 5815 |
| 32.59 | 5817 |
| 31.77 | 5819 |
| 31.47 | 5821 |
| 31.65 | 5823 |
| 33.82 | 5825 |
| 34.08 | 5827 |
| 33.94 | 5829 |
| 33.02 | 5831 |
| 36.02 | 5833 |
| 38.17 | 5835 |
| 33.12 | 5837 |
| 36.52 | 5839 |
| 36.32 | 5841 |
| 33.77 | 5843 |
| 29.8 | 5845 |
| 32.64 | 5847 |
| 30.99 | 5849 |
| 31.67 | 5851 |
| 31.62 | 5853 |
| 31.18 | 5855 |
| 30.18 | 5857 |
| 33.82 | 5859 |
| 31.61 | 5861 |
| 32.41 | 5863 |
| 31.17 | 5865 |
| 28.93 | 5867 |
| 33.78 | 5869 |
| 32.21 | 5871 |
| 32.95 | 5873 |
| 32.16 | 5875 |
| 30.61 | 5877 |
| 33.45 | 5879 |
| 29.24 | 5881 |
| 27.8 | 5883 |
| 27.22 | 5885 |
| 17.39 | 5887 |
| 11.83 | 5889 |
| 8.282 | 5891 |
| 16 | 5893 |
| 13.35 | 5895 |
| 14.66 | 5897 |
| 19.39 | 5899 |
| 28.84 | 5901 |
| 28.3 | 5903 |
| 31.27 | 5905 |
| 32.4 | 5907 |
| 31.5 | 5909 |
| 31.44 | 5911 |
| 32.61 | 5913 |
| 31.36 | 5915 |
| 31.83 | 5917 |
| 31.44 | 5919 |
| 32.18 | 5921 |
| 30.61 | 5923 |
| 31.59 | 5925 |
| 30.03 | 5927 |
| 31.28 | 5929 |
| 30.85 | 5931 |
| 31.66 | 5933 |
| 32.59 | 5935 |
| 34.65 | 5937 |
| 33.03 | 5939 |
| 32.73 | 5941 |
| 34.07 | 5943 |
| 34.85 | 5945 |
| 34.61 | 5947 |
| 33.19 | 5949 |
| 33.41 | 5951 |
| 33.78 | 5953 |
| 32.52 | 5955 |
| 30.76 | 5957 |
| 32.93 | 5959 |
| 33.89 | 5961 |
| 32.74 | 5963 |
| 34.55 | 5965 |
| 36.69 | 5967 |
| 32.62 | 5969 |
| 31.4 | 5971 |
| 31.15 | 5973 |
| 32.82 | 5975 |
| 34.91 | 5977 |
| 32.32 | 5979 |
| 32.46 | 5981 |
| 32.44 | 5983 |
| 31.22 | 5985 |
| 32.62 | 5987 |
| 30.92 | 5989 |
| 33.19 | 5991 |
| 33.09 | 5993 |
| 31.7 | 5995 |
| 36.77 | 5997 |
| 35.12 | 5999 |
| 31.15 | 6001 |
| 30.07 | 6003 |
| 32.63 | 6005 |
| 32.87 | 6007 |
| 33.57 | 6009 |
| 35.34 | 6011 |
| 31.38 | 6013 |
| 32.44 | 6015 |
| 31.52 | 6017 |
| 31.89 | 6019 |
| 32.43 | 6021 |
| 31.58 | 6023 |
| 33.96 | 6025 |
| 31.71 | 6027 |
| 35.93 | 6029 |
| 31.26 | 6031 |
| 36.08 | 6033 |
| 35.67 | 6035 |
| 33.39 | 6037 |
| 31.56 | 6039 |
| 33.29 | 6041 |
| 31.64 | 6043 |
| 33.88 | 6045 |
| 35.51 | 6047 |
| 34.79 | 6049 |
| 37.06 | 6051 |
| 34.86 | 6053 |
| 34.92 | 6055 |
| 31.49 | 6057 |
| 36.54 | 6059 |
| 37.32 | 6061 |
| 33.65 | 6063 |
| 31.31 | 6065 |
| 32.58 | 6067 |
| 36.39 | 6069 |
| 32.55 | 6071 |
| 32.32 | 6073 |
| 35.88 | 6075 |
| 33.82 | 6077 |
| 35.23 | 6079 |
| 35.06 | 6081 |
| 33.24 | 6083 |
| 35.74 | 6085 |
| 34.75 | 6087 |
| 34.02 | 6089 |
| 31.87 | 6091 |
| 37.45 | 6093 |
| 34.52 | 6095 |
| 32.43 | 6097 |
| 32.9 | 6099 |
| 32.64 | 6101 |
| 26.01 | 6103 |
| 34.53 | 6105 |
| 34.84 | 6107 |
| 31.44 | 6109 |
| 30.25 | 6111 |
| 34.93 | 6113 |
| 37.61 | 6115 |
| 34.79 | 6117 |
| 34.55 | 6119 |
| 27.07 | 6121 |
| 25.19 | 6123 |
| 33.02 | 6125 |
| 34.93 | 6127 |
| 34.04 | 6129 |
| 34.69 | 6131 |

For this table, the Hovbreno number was 1.9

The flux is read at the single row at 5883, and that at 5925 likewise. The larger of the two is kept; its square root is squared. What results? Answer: 32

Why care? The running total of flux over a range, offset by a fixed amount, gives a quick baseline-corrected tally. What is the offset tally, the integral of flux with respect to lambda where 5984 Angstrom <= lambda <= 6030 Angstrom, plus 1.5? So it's 1508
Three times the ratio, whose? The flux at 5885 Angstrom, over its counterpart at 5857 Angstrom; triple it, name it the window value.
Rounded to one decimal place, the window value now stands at 2.7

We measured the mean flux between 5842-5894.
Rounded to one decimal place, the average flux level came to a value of 28.6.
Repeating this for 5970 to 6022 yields 32.6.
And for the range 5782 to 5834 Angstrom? 33.4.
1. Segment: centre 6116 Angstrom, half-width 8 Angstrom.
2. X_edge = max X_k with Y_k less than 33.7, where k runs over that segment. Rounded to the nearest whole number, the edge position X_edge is 6123 Angstrom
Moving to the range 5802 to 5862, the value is 5861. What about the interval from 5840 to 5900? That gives 5899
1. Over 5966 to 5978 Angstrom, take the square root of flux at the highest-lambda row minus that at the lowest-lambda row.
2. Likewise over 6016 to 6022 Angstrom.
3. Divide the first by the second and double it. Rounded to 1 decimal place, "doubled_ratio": -3.7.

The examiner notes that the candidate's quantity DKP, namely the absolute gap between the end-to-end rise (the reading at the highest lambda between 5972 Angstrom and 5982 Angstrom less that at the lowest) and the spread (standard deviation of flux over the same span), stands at 0.1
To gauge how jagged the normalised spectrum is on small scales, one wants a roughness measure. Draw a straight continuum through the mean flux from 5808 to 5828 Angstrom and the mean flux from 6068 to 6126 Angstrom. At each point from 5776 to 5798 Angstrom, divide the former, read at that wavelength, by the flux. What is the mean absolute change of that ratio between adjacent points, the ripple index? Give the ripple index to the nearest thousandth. 0.061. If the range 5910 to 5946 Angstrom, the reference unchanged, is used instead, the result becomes 0.033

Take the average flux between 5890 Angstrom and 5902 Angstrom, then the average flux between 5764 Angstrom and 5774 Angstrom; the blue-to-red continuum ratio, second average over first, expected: 1.9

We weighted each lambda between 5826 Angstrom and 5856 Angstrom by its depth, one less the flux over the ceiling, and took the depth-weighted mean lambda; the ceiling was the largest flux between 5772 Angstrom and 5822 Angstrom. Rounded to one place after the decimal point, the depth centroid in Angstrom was 5843.5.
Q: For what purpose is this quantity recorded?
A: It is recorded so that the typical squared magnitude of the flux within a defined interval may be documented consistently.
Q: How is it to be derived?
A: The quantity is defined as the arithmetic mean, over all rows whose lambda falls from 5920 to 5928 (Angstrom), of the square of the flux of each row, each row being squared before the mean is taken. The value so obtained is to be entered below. 968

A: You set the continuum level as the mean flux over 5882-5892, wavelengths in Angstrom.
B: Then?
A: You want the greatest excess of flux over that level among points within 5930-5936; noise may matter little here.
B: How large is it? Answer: 14.1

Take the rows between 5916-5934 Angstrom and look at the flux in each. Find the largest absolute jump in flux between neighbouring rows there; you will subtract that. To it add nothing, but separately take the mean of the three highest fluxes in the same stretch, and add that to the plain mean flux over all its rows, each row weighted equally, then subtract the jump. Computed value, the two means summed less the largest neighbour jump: 62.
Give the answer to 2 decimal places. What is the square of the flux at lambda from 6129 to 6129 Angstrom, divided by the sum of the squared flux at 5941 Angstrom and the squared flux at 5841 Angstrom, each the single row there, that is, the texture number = 0.48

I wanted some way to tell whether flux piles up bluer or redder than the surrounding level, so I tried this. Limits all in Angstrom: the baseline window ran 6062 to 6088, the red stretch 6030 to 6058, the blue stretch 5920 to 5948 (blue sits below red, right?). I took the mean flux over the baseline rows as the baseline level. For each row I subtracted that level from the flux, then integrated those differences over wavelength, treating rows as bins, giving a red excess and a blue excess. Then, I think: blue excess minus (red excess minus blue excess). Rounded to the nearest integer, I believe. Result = -85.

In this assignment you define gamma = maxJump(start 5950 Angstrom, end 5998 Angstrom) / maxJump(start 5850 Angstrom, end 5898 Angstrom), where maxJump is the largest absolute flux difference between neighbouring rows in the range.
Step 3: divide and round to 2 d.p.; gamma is 0.52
